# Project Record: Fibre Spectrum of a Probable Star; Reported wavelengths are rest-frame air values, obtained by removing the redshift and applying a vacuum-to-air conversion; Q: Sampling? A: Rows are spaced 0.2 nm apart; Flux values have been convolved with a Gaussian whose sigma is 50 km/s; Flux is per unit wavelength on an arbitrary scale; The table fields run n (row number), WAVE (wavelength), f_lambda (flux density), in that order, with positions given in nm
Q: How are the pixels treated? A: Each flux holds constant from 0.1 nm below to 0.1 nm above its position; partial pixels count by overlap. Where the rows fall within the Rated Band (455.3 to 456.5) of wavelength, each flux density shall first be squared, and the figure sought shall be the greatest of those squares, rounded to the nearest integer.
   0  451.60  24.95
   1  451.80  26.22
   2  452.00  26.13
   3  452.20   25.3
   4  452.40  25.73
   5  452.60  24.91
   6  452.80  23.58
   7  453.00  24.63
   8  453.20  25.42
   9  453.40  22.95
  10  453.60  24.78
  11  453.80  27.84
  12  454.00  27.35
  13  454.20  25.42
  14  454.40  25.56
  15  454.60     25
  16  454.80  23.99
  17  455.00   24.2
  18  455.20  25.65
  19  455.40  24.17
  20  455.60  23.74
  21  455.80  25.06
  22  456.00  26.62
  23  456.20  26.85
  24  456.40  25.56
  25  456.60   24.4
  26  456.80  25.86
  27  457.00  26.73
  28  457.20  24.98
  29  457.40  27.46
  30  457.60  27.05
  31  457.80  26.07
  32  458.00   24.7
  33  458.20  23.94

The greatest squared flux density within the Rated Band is 721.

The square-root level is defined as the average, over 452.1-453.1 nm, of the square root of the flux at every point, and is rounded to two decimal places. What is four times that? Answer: 19.93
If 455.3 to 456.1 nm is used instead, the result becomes 19.95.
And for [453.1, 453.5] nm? 19.66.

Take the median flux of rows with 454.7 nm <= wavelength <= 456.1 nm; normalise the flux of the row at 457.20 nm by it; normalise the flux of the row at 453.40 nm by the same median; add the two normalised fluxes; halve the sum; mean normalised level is 0.99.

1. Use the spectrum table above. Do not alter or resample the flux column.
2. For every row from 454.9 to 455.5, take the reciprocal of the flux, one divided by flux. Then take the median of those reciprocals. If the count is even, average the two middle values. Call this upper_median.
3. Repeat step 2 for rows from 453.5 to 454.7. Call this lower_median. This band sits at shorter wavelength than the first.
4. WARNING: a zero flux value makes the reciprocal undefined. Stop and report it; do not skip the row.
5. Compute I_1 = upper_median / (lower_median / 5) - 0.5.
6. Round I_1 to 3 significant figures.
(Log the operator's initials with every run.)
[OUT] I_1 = 4.77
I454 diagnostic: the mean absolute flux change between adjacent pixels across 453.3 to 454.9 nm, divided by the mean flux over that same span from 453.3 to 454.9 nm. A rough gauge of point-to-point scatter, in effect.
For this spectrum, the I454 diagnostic 0.051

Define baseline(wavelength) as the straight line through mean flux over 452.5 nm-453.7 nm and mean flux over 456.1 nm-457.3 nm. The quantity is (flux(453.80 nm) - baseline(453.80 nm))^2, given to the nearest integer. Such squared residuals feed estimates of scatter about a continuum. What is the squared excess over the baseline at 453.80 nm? 10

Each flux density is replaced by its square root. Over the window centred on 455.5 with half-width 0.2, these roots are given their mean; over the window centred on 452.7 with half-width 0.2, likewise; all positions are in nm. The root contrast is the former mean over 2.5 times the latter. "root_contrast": 0.398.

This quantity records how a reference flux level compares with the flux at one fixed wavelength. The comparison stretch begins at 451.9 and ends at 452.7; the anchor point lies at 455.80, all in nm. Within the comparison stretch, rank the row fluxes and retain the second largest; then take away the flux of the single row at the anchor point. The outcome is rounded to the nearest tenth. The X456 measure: 0.7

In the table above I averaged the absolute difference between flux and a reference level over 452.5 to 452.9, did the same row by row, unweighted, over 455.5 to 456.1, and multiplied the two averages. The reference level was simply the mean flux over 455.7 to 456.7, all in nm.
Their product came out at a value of 1.7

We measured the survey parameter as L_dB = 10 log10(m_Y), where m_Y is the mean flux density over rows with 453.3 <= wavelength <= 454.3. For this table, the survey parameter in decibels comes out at 14.1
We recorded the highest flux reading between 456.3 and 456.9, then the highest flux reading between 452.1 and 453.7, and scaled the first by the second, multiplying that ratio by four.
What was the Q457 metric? 4.02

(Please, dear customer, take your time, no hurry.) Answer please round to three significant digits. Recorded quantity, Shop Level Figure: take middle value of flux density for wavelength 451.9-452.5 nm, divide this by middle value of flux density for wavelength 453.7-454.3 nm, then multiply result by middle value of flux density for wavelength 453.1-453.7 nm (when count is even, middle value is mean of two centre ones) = 23.3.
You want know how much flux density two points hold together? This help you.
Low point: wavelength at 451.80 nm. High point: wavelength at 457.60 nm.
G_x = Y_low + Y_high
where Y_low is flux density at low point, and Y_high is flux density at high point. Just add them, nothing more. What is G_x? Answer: 53.3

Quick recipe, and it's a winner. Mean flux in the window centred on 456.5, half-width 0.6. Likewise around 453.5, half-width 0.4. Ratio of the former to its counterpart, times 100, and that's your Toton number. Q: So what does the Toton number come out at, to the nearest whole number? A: 103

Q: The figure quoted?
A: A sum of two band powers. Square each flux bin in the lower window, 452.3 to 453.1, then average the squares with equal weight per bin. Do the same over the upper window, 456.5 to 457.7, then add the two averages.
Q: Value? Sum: 1293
